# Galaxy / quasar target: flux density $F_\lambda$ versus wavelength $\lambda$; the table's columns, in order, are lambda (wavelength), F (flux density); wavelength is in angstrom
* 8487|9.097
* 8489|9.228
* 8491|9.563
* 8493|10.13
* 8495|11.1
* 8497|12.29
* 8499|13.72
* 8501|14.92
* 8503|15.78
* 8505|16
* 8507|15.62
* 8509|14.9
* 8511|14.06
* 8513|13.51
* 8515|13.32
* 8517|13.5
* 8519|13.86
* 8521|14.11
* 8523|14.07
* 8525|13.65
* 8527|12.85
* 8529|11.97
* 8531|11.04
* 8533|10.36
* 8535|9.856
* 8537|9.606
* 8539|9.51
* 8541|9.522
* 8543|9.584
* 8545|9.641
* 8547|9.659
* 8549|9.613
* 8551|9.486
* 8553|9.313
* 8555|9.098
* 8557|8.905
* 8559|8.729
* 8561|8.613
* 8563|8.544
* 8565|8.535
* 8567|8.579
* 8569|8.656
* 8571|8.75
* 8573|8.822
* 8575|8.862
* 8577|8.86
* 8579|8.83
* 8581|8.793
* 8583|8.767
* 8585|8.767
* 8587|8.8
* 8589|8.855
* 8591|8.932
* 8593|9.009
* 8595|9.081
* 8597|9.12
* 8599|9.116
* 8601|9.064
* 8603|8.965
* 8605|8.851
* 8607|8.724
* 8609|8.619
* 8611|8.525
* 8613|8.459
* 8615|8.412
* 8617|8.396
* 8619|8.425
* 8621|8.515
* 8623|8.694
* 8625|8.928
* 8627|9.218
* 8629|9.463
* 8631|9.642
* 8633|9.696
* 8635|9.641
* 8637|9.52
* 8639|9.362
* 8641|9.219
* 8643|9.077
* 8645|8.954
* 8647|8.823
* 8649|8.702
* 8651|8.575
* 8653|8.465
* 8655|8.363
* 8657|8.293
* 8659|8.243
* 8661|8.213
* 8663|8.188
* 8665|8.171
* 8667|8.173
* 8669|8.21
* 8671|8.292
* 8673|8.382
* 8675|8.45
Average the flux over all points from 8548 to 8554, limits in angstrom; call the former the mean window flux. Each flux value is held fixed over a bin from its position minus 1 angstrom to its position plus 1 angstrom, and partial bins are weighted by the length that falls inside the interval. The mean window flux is 9.5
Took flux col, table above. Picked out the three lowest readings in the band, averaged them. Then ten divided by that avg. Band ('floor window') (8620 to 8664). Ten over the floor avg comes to 1.22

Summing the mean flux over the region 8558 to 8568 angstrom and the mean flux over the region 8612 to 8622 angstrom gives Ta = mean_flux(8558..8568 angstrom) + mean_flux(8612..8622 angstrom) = 17.0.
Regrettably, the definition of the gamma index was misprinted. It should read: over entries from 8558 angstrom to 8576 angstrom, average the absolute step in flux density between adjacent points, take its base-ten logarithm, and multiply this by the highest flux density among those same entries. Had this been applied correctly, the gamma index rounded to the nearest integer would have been -11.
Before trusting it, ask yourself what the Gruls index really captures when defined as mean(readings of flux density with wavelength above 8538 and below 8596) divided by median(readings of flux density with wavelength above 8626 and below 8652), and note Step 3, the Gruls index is 0.98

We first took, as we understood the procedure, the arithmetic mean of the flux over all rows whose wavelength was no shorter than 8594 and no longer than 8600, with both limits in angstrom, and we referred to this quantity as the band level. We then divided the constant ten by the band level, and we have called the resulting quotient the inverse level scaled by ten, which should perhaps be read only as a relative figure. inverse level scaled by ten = 1.10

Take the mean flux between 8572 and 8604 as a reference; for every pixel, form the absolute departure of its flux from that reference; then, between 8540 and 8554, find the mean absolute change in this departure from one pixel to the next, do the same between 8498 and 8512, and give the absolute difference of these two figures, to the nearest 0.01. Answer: 0.62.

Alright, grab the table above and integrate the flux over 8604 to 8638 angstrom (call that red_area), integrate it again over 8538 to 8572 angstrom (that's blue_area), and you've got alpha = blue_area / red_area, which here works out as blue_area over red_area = 1.02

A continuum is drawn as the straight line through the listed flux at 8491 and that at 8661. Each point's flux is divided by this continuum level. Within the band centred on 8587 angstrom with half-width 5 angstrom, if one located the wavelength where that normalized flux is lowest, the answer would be 8583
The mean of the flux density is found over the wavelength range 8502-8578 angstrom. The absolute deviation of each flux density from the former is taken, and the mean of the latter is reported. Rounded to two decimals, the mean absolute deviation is 2.25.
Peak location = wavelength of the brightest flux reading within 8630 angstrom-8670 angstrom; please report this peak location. 8633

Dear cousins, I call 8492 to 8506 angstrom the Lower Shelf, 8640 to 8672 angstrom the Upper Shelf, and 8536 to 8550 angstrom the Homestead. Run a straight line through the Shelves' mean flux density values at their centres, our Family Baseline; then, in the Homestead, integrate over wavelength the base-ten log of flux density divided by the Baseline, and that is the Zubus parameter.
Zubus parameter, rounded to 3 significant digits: -1.38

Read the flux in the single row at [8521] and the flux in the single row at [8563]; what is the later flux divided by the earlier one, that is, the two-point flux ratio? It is 0.61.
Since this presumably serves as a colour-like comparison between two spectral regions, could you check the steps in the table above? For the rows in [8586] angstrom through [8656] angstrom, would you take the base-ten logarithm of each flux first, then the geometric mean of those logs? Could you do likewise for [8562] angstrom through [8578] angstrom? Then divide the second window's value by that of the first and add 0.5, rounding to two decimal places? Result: 1.49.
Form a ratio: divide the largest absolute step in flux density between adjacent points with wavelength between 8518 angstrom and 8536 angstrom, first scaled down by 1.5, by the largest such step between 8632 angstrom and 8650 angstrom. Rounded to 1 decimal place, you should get 3.9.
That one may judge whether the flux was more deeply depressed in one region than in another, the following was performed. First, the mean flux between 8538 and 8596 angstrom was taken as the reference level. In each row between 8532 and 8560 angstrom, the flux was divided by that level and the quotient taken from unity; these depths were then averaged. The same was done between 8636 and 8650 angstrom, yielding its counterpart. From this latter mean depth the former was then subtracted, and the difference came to 0.0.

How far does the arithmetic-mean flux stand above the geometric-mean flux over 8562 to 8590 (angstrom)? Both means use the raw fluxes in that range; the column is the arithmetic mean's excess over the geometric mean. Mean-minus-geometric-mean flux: 0.001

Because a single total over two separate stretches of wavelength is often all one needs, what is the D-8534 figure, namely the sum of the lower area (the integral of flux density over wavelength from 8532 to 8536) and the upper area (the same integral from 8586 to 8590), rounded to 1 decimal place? 75.7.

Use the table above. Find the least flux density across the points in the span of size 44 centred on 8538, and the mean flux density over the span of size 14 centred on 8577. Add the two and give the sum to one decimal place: 17.5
